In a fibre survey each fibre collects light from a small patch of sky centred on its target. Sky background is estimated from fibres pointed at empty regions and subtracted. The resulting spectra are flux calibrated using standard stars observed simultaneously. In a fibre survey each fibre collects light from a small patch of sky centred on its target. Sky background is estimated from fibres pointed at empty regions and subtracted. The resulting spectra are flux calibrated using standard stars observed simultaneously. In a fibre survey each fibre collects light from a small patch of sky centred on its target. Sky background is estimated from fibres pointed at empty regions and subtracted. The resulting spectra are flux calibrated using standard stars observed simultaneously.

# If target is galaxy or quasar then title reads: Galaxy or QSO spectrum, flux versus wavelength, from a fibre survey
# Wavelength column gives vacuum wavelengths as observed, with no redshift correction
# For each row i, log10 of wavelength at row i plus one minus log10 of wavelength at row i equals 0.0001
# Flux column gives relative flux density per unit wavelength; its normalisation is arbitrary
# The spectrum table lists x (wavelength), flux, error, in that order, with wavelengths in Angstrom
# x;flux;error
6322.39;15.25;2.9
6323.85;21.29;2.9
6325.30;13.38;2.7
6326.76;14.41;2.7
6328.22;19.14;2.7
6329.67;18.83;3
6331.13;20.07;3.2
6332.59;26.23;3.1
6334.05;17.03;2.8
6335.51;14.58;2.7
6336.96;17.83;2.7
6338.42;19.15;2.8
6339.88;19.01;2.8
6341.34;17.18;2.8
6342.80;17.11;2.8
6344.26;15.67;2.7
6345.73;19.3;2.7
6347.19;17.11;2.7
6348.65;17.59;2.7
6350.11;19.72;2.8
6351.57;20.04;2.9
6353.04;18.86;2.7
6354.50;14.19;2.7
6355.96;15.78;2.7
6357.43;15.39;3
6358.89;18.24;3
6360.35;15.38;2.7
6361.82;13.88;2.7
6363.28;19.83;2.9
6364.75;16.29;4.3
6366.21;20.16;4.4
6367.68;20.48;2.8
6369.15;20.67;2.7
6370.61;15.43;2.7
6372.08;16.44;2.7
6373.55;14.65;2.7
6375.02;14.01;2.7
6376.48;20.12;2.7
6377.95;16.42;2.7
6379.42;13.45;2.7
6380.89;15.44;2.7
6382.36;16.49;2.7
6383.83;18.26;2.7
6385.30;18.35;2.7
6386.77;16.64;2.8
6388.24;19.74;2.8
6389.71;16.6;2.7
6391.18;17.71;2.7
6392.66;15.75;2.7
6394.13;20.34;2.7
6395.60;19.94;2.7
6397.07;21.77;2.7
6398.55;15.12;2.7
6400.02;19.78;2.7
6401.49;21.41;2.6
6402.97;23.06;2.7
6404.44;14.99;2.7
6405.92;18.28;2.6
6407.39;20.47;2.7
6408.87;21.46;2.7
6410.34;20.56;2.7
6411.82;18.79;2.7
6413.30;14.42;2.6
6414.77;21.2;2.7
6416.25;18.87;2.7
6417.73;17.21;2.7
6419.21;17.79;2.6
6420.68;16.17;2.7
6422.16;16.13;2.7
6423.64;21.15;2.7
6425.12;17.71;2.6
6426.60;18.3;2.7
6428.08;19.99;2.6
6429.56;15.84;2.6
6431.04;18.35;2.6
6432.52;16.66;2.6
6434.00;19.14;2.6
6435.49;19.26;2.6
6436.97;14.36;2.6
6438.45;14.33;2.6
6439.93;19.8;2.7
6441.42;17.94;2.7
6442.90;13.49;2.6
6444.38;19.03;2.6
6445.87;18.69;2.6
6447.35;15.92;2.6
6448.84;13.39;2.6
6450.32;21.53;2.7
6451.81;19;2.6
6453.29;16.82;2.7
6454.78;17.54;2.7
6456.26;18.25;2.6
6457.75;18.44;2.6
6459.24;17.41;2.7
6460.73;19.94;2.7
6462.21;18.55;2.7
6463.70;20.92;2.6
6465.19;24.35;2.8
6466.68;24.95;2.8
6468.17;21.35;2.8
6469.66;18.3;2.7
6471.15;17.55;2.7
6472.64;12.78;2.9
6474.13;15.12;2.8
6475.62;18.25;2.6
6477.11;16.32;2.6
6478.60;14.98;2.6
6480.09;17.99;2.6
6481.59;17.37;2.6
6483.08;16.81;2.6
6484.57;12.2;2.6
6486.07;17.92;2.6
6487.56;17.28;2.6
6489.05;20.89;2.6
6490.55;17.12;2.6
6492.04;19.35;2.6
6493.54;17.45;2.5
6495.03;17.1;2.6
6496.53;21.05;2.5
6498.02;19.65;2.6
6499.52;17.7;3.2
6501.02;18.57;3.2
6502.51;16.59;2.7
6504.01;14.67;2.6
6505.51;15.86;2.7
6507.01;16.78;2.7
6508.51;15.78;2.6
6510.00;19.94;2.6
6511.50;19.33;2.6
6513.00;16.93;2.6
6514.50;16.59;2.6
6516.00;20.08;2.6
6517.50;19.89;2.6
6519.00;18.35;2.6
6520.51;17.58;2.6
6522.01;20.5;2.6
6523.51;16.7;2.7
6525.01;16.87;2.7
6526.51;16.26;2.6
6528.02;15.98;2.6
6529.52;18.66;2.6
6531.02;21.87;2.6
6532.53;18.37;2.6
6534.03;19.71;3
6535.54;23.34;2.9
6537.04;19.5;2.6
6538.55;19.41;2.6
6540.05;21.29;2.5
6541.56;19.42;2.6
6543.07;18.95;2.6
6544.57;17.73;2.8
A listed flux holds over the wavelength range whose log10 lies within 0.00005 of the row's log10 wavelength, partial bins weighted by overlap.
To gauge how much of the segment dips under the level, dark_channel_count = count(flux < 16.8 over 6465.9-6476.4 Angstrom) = 2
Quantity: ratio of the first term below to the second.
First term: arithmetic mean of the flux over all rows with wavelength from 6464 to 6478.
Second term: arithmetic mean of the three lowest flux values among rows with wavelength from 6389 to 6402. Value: 1.19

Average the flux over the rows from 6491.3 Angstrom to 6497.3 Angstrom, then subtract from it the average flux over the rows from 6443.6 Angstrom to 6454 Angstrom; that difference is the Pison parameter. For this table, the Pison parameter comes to 1.0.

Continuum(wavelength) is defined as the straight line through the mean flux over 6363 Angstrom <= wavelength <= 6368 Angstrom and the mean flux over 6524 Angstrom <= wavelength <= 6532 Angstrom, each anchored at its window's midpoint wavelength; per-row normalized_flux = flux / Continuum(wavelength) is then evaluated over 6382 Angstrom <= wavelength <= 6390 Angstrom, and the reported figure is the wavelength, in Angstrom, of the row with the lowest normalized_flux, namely 6382.36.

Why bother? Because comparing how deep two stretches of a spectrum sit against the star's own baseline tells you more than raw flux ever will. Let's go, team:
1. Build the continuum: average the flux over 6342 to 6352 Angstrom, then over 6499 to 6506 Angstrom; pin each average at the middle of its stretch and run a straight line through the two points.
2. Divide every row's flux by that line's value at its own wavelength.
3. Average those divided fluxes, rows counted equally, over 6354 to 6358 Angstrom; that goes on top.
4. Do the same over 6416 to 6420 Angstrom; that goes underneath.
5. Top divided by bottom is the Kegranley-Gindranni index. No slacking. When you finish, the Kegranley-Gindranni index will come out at 0.82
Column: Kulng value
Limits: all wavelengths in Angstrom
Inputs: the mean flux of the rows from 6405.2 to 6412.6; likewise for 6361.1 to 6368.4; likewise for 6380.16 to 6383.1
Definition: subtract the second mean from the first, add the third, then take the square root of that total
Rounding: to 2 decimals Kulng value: 4.21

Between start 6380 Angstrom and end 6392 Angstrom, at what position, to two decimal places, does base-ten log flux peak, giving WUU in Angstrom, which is 6388.24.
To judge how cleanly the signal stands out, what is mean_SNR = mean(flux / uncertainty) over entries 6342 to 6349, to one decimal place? 6.4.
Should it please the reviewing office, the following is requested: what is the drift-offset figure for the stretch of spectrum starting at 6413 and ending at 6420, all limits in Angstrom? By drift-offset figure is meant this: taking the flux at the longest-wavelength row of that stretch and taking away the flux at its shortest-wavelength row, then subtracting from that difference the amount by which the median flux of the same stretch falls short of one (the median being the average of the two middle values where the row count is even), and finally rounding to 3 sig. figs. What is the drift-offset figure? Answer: 20.2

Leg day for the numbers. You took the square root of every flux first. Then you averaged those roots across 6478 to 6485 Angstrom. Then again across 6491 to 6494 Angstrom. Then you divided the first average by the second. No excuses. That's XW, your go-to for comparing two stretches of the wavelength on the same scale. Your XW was 0.93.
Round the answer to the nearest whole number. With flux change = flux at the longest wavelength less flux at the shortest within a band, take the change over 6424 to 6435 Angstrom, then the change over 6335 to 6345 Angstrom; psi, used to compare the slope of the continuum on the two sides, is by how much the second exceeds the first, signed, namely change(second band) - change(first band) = 0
